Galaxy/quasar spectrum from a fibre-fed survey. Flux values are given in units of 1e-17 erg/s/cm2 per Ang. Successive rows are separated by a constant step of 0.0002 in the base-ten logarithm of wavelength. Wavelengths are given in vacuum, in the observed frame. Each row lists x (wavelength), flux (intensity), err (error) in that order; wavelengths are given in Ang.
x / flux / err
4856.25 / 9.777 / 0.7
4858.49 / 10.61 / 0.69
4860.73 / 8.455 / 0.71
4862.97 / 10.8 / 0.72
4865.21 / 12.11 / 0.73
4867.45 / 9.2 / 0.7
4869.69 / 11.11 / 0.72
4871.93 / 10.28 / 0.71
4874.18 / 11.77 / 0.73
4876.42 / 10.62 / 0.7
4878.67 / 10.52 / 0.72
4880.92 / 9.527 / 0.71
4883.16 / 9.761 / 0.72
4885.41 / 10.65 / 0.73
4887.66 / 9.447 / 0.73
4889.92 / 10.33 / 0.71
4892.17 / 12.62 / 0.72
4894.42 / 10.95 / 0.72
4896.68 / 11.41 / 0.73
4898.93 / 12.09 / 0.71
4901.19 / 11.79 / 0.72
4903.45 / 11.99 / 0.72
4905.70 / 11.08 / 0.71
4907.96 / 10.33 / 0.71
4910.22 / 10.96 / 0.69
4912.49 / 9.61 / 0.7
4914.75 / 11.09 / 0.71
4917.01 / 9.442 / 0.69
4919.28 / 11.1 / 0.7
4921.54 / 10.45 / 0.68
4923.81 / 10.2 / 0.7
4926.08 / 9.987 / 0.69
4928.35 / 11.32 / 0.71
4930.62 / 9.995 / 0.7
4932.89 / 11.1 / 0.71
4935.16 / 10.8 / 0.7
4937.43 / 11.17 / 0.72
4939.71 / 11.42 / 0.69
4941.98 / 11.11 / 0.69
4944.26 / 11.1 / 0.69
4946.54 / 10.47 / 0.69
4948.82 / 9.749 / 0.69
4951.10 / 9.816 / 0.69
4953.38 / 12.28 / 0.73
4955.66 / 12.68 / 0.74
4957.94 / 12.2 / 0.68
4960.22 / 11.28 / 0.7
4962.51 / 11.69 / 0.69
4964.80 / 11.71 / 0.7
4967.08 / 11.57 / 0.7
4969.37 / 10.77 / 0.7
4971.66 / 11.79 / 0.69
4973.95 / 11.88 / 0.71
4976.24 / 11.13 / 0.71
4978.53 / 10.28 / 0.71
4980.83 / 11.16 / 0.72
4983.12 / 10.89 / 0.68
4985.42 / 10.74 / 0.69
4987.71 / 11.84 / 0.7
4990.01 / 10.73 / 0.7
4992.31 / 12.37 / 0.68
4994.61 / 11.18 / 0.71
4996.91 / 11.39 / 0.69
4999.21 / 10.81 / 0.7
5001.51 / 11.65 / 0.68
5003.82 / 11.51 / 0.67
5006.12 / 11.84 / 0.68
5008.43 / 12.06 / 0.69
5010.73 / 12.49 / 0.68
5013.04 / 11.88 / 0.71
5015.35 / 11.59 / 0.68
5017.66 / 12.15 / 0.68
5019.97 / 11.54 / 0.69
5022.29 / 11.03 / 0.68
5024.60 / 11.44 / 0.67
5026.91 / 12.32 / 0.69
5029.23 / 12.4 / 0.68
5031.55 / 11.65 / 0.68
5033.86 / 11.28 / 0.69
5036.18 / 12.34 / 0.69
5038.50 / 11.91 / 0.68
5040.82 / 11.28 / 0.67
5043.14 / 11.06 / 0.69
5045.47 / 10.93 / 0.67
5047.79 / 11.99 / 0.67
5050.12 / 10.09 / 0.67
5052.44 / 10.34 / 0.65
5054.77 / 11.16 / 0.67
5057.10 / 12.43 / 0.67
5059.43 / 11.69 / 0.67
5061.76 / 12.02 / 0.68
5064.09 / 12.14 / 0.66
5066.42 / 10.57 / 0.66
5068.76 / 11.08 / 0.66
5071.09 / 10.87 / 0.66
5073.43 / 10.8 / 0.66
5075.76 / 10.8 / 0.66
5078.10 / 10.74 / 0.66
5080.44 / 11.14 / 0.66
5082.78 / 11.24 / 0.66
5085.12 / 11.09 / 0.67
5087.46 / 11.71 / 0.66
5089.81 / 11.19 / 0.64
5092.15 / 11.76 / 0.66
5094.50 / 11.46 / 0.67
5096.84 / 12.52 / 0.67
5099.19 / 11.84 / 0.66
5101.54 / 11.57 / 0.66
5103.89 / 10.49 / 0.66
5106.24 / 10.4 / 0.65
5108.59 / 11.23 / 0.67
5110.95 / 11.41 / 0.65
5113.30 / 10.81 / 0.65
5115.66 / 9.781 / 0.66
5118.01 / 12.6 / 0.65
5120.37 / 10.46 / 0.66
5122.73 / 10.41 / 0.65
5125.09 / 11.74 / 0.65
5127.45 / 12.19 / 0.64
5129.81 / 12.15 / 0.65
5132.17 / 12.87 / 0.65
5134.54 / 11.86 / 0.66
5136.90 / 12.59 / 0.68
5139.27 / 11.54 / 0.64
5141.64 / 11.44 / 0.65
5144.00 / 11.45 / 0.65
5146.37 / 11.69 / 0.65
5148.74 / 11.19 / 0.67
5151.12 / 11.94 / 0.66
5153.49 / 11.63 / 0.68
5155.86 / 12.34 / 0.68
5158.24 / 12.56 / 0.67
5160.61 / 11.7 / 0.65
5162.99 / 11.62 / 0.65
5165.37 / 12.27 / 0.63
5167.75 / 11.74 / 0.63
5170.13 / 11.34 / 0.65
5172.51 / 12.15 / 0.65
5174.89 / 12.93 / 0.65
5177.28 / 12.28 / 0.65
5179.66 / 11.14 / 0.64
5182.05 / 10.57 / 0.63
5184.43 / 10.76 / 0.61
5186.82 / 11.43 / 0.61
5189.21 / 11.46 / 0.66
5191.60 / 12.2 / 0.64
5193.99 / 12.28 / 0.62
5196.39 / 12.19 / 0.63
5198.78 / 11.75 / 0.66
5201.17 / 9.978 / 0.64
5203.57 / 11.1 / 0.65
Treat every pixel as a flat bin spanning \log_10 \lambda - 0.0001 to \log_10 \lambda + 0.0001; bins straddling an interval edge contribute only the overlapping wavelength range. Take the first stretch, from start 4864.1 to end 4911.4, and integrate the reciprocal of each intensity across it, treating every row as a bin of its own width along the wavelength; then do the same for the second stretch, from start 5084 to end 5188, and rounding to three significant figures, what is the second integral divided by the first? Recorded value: 2.06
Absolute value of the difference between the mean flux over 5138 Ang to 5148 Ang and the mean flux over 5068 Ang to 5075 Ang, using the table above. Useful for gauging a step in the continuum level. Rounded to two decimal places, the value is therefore 0.61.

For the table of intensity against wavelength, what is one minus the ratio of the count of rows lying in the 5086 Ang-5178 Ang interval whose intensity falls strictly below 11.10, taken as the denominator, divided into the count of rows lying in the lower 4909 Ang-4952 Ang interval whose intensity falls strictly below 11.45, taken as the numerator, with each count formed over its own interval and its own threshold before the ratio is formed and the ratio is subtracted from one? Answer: -2.2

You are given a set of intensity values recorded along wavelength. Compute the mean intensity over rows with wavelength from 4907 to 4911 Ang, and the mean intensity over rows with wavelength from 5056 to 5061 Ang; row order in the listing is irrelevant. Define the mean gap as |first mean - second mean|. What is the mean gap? 1.4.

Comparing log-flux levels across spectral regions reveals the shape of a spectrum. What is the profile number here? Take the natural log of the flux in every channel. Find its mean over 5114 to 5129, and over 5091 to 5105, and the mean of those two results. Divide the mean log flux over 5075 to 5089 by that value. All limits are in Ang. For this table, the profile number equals 0.99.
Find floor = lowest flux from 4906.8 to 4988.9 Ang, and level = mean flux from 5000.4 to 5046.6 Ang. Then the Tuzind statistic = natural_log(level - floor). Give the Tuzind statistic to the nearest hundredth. 0.82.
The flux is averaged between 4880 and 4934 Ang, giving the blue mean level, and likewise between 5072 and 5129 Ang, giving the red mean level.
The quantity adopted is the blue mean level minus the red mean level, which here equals -0.51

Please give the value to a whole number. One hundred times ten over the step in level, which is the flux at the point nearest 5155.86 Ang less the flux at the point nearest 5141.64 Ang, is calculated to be 1111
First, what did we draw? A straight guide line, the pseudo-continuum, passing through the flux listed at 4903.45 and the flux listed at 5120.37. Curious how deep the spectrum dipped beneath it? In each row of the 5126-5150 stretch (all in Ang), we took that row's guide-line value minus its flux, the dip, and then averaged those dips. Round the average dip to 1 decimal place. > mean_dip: -1.6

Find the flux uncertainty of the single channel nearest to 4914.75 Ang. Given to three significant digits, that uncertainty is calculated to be 0.710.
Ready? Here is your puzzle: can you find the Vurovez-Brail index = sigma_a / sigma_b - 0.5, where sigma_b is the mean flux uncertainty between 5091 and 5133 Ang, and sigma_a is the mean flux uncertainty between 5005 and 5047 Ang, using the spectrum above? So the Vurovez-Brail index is 0.54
